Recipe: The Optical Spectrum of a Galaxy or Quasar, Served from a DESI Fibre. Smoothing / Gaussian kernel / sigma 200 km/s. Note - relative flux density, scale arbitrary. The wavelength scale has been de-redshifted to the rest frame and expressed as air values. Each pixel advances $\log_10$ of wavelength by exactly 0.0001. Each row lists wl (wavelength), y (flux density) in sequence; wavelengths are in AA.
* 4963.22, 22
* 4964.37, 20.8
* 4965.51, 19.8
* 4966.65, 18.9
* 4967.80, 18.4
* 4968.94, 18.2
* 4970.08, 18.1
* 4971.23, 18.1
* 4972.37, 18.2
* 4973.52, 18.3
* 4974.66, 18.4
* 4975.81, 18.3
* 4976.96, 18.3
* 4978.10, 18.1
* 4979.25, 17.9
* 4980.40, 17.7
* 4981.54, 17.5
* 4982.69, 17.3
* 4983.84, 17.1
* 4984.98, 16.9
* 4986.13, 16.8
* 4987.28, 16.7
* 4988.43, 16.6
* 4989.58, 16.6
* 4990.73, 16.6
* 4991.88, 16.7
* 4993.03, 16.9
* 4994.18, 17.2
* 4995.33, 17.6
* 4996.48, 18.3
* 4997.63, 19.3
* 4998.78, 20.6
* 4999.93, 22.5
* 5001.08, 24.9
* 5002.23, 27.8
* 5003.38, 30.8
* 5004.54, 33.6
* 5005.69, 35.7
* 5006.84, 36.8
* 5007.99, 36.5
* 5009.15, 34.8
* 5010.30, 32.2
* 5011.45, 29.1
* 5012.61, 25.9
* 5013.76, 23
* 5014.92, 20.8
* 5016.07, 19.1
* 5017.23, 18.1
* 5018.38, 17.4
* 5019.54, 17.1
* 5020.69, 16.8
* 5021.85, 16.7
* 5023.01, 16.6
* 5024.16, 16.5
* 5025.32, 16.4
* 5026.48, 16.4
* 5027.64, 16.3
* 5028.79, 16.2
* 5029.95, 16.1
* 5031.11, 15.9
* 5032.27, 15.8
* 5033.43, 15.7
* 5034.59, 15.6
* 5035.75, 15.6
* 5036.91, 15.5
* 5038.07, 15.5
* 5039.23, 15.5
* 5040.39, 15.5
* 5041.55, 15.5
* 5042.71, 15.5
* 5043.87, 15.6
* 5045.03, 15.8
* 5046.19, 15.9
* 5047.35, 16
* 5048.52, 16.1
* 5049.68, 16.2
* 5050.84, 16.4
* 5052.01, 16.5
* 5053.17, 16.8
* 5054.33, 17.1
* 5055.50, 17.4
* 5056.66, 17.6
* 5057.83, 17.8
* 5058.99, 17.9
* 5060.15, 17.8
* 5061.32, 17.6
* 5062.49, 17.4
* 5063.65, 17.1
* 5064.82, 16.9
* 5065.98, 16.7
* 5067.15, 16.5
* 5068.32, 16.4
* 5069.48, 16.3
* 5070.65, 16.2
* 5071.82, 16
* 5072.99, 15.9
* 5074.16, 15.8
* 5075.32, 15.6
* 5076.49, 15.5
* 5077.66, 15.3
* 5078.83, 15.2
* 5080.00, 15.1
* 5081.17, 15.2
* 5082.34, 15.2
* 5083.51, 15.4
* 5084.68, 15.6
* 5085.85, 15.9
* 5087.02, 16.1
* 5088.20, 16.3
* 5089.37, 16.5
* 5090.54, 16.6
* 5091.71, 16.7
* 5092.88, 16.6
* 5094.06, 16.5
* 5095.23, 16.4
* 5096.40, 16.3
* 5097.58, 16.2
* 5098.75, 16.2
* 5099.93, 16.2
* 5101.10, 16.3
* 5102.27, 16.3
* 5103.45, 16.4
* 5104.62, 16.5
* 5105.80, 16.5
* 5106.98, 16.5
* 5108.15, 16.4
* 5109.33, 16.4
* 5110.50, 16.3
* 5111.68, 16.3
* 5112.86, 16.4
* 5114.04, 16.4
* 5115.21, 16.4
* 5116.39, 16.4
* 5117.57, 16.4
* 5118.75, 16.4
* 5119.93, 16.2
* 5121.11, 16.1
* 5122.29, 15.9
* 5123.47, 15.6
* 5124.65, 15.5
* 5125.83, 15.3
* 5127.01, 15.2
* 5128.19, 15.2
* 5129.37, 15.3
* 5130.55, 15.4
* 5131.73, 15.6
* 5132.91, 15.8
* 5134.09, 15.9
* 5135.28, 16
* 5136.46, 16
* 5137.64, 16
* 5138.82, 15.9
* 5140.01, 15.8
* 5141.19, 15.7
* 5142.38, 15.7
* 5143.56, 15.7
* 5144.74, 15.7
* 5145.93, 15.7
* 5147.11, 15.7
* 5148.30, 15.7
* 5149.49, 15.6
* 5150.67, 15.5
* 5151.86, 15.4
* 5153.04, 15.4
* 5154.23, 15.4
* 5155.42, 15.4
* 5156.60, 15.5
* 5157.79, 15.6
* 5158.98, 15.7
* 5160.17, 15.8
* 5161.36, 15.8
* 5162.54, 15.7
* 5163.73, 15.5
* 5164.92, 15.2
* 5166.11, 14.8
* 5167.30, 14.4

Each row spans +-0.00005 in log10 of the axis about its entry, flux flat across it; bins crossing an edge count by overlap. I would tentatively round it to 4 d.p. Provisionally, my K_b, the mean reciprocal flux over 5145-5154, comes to 0.0642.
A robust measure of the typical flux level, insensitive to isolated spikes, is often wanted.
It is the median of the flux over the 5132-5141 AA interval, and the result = 15.9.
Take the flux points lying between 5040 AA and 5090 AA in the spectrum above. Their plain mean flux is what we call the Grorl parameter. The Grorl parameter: 16.26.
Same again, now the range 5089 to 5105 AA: 16.41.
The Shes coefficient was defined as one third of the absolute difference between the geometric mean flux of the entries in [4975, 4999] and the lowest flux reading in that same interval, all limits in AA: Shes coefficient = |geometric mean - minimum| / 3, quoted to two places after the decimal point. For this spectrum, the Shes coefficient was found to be 0.32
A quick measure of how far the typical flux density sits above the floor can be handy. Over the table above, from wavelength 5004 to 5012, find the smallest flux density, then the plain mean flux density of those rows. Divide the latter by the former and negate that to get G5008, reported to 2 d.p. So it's -1.17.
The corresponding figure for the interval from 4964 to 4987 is -1.08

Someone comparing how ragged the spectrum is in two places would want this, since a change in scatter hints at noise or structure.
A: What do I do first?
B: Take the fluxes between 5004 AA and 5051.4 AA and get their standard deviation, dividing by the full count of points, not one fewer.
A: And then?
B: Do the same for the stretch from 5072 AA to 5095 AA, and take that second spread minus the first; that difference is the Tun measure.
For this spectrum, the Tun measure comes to -6.34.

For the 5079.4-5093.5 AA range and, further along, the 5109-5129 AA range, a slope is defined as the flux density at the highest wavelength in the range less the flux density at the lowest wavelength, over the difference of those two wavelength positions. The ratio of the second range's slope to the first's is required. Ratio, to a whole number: -1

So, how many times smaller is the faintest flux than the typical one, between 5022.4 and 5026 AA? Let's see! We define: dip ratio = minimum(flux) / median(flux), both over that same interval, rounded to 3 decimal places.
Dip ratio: 0.994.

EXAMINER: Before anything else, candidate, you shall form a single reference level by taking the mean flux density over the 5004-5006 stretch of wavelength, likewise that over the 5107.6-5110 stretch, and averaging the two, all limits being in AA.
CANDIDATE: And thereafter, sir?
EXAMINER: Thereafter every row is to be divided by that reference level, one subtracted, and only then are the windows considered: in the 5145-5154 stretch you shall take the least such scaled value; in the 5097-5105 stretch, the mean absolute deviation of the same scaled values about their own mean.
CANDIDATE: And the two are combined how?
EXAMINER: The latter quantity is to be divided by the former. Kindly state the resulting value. -0.008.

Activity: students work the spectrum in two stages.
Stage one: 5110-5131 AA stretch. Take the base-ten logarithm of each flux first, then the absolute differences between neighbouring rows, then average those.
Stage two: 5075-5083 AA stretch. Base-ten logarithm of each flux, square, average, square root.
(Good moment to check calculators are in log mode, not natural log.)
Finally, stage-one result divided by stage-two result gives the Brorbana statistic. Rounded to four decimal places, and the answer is 0.0021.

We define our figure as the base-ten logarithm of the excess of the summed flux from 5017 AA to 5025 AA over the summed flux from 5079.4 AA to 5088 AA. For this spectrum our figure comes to 1.03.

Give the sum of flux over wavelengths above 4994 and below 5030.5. 727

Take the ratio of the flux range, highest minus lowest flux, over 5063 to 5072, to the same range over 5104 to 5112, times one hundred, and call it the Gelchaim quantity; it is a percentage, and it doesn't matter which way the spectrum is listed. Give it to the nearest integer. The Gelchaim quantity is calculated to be 550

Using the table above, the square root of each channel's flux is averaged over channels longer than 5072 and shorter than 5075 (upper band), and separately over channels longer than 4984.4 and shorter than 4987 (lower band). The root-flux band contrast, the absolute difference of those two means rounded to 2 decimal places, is 0.12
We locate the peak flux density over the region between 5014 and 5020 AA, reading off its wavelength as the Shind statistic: 5014.92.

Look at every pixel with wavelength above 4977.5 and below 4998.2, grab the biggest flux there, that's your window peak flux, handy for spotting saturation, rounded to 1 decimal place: 19.3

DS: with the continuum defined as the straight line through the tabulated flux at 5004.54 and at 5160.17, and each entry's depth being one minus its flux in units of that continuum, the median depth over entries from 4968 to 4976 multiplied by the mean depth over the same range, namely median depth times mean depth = 0.26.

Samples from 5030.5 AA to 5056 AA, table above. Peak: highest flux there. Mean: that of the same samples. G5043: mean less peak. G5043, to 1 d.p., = -1.4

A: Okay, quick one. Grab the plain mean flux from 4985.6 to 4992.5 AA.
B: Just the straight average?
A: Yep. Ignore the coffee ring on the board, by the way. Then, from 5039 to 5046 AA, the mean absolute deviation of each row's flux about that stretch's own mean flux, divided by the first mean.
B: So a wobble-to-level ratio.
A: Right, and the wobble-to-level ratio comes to 0.005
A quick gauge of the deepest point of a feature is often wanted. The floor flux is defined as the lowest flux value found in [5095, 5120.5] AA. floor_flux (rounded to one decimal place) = 16.2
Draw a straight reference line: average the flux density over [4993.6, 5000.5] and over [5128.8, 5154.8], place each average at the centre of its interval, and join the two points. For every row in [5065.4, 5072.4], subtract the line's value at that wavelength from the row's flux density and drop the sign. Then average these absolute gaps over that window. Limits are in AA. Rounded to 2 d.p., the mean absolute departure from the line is 1.13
